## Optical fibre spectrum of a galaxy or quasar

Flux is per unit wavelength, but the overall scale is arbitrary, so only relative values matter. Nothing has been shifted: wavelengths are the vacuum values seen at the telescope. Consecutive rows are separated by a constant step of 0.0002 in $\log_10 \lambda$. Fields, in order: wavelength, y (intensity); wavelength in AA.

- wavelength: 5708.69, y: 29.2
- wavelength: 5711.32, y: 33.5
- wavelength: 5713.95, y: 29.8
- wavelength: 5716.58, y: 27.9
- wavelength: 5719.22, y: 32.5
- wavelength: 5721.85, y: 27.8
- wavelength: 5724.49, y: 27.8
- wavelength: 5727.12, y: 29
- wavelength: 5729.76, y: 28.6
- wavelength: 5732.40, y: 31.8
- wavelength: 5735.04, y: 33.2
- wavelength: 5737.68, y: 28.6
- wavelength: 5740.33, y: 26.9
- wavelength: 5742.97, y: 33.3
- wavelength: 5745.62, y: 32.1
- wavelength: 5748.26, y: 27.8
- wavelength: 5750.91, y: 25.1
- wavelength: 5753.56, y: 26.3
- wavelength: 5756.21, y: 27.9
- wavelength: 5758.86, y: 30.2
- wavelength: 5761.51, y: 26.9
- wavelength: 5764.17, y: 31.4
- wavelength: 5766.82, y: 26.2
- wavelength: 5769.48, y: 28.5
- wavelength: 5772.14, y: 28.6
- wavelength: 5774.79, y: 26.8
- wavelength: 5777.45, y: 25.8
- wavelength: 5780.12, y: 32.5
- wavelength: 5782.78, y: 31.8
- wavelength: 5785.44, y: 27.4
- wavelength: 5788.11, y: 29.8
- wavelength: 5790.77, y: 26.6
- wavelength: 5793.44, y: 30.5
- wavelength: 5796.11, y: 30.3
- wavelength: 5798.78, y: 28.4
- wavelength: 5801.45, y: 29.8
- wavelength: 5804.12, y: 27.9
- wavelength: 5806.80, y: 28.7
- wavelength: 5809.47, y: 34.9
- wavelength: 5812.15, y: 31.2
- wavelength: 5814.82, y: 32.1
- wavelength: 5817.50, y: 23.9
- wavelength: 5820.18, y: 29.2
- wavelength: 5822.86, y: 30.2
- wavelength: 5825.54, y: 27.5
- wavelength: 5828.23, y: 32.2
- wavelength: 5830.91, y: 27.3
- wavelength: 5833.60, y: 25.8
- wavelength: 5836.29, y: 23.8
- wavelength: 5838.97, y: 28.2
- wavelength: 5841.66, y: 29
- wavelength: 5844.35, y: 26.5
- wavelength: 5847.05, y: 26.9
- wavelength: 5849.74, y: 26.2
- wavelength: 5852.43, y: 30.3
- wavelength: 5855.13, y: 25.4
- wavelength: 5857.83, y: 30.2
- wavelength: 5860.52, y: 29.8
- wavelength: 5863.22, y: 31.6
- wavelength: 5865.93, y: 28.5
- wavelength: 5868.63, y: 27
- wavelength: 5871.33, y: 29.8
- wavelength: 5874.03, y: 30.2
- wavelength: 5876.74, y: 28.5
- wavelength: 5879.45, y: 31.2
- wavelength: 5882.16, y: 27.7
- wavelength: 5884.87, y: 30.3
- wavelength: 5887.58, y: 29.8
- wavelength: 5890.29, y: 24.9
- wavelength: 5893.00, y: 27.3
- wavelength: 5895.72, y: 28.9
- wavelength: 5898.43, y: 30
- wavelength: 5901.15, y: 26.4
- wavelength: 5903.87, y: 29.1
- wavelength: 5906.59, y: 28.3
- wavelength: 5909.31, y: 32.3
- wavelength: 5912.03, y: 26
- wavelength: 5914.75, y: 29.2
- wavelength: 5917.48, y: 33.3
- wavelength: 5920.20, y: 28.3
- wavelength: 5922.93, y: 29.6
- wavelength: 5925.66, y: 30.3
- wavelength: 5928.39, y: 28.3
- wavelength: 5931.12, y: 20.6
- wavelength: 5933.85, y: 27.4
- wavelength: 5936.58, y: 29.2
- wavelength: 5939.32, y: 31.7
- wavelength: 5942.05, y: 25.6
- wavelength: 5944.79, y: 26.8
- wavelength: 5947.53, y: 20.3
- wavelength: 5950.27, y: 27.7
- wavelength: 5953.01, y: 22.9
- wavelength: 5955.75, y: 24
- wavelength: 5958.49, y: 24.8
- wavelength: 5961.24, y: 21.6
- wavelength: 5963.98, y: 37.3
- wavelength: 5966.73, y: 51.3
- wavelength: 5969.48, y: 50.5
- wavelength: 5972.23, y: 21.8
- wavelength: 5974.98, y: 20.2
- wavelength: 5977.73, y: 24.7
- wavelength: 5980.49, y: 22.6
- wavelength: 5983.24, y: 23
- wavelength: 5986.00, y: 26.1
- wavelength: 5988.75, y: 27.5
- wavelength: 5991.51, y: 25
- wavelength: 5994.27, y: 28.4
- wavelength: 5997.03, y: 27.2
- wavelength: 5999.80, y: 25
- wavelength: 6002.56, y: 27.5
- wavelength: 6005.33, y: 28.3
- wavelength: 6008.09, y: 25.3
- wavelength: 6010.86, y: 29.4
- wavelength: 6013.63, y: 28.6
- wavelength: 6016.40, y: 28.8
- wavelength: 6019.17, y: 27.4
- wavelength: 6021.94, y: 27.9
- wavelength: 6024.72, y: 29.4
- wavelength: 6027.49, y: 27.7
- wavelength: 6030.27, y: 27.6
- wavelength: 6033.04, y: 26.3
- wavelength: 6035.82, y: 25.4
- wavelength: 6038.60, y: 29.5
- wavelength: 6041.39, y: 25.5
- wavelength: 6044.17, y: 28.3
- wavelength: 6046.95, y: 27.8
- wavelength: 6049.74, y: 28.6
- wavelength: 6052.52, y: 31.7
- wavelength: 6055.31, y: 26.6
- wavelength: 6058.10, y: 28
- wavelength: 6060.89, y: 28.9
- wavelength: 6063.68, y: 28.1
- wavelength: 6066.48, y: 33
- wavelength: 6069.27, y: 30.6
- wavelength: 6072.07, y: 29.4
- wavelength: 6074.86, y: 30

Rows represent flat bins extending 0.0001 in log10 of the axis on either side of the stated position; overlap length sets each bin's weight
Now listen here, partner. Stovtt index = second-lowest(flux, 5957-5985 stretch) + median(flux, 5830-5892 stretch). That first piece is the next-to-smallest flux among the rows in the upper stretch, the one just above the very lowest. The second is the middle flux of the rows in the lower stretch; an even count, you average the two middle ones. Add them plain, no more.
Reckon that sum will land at 50.1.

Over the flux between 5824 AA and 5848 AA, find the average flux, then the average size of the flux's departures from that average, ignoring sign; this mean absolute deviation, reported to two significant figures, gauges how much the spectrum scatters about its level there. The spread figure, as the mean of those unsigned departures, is 1.6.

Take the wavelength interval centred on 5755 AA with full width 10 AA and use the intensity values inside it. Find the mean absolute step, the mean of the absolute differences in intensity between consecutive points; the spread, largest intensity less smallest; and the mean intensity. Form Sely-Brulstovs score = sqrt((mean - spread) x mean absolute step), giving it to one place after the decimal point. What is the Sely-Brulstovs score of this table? 6.2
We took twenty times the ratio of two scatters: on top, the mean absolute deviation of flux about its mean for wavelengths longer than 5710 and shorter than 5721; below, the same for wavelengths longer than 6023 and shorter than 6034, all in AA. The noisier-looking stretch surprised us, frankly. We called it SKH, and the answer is 50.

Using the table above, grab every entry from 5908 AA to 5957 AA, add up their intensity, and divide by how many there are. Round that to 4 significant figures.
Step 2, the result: 27.42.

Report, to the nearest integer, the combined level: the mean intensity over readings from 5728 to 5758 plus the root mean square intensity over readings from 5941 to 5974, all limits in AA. 61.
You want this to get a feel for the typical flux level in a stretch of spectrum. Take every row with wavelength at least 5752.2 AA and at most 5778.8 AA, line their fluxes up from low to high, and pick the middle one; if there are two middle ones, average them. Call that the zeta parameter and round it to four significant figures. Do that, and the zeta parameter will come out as 27.40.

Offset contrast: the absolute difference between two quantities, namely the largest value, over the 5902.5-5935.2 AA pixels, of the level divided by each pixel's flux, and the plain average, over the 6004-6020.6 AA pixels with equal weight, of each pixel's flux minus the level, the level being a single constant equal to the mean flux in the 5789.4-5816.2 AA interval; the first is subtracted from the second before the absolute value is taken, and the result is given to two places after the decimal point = 3.53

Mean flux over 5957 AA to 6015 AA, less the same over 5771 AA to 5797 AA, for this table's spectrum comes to -0.6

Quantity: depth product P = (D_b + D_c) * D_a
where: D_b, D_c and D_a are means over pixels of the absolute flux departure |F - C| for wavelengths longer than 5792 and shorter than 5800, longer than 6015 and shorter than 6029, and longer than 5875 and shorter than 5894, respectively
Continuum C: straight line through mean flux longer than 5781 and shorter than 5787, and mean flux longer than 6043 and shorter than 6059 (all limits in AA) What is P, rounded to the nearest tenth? 2.9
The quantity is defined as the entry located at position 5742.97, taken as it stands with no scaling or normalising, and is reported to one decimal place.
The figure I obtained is 33.3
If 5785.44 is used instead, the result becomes 27.4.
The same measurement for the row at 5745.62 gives 32.1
